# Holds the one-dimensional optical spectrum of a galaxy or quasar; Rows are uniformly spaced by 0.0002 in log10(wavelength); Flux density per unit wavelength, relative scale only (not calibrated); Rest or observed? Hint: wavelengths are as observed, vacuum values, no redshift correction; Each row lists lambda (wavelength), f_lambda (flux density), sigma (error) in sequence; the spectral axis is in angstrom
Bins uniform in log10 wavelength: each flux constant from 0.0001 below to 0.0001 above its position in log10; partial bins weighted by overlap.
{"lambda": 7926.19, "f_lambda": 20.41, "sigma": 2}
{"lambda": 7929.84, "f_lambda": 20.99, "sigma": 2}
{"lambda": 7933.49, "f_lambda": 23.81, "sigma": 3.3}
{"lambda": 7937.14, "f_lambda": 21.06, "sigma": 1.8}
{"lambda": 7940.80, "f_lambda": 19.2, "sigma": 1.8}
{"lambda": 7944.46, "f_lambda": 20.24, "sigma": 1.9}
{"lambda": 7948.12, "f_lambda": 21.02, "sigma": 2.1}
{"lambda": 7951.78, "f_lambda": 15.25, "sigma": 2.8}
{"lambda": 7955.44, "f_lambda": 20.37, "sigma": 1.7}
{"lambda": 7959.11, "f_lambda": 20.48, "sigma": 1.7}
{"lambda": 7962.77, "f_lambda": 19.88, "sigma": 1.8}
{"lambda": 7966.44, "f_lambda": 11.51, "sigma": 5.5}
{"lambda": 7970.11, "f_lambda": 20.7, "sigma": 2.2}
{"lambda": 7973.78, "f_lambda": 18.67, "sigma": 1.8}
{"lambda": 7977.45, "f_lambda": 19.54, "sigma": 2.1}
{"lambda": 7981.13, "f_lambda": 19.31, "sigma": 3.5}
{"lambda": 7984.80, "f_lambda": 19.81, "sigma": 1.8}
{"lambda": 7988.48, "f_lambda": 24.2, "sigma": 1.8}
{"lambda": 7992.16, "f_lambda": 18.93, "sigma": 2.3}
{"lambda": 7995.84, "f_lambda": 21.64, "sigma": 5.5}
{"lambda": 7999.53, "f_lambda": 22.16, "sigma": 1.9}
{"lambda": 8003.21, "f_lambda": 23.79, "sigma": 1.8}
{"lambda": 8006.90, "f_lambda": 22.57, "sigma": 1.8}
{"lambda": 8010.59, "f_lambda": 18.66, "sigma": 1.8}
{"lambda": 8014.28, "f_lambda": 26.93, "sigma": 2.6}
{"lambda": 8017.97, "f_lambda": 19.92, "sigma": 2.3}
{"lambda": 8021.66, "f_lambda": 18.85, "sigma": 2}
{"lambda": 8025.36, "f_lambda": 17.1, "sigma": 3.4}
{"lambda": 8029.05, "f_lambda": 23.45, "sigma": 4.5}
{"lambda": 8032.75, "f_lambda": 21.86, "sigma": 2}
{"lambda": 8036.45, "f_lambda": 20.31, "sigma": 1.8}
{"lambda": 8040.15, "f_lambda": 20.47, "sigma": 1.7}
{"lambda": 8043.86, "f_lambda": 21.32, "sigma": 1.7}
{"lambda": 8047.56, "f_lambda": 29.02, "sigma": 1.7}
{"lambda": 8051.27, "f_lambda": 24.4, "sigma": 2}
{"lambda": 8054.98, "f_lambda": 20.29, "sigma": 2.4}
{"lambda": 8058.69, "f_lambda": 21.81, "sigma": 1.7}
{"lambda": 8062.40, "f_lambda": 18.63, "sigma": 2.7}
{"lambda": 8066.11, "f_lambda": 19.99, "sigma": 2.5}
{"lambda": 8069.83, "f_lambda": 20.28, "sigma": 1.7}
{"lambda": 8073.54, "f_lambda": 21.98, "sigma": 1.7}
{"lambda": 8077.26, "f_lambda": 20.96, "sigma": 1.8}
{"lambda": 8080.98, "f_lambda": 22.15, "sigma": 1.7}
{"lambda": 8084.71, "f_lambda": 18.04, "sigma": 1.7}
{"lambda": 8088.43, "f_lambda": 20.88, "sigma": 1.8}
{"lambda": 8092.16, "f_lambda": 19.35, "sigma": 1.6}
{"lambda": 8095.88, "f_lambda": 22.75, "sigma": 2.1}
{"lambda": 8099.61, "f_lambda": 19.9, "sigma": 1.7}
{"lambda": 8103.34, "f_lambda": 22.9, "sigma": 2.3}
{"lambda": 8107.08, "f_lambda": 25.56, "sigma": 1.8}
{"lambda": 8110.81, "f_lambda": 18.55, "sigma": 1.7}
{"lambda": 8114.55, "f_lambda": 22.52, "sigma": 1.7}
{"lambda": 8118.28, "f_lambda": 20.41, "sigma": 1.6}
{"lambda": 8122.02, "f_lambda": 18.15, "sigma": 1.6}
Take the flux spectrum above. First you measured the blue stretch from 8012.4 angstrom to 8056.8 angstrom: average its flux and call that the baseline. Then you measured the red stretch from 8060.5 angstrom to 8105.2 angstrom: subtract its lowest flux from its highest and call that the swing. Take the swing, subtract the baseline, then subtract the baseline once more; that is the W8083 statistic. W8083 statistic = -39.1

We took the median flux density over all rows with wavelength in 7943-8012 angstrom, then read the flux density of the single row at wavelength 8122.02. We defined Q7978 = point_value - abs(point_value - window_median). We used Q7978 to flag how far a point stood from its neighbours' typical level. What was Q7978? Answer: 16.1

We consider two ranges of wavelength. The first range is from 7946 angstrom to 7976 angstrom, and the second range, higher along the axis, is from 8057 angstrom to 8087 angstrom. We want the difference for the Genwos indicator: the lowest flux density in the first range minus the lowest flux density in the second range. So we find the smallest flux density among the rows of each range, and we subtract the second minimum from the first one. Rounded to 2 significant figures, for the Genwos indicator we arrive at -6.5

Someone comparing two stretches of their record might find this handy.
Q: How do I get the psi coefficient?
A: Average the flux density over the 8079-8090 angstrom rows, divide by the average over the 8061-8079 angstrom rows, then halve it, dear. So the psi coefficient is 0.50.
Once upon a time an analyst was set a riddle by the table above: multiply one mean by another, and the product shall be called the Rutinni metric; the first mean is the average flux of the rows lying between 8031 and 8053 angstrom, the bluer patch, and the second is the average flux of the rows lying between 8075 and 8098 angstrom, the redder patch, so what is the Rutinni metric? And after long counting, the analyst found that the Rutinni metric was 474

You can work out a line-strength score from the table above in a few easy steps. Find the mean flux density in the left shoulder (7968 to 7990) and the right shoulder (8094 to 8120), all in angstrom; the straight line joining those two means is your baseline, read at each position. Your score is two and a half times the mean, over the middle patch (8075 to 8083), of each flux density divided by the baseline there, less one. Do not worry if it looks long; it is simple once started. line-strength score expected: 0.01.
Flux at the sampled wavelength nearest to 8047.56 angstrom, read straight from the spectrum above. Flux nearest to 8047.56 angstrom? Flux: 29.02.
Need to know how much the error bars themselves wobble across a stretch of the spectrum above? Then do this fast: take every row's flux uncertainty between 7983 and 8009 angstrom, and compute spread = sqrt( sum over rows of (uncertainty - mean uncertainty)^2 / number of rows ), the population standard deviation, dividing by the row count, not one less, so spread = 1.3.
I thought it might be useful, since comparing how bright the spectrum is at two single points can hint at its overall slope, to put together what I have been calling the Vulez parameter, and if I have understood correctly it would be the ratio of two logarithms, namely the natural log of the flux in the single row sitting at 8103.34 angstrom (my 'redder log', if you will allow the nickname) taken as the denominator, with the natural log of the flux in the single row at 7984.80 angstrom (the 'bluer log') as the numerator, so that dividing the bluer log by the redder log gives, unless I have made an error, 0.95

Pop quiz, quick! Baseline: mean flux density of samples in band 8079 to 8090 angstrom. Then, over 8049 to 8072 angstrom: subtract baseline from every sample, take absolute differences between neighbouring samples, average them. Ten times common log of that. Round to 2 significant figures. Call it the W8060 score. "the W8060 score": 3.2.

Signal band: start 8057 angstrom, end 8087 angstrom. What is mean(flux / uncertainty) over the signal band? 11.0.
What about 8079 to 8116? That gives 11.8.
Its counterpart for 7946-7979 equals 9.1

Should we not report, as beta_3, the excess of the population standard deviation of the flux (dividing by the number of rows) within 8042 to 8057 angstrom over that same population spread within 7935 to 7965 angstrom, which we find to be 1.6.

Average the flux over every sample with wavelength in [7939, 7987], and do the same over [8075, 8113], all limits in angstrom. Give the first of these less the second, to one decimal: -2.2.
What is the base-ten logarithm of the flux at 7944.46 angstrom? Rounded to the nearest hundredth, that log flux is 1.31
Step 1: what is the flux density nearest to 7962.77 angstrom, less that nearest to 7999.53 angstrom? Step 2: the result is -2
